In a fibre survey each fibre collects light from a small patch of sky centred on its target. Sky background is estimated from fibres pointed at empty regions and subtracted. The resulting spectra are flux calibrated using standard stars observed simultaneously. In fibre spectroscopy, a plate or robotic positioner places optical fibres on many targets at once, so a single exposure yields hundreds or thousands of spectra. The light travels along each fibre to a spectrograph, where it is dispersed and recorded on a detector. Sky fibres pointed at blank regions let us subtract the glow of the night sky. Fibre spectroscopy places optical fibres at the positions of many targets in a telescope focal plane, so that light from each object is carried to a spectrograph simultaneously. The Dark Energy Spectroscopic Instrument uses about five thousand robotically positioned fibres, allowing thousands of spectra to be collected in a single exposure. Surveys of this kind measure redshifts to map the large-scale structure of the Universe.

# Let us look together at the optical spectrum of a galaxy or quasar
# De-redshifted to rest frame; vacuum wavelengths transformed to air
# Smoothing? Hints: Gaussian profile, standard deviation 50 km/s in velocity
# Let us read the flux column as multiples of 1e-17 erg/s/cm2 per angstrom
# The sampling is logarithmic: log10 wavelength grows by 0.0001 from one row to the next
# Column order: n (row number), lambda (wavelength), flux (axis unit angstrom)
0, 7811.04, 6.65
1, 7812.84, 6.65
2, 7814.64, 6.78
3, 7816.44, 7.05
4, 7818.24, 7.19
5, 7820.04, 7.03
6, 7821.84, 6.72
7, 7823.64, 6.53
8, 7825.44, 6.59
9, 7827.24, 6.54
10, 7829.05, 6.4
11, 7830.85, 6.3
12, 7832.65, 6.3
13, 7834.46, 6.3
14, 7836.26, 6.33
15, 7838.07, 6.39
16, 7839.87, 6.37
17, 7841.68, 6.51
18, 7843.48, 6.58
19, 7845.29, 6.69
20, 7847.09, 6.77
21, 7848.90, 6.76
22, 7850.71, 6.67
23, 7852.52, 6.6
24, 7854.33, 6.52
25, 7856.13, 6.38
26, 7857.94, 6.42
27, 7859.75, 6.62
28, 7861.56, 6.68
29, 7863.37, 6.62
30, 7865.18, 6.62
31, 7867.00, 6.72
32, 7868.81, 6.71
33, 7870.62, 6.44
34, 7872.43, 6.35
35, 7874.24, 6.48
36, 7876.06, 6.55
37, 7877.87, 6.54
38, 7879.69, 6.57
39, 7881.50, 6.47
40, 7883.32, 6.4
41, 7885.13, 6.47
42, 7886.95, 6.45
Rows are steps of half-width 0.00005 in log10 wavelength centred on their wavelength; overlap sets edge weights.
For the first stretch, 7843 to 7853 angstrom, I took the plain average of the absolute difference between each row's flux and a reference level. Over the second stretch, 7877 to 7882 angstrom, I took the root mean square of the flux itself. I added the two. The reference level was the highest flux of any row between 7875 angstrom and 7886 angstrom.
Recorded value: 6.64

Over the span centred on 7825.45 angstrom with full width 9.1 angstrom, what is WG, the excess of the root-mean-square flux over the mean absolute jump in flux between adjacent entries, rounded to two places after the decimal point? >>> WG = 6.45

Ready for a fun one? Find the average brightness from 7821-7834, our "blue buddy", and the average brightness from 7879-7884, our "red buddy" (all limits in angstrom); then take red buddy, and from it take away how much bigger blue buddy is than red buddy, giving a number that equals 6.48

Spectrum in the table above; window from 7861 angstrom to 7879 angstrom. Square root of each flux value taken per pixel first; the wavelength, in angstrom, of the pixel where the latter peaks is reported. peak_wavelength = 7867.00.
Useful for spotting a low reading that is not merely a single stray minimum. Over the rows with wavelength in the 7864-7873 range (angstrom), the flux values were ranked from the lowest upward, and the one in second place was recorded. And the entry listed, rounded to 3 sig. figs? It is 6.44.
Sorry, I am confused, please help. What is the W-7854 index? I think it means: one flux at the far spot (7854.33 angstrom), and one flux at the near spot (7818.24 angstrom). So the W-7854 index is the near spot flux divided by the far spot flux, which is 1.10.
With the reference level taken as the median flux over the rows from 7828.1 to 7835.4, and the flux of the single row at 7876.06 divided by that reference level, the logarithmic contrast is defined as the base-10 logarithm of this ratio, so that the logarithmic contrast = 0.017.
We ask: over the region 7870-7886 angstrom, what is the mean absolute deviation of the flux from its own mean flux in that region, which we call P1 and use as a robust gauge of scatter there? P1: 0.05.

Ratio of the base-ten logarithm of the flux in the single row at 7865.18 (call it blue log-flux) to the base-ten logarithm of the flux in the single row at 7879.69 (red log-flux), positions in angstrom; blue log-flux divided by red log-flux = 1.00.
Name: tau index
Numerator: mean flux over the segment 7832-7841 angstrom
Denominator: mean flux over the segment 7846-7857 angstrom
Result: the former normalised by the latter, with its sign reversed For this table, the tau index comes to -0.96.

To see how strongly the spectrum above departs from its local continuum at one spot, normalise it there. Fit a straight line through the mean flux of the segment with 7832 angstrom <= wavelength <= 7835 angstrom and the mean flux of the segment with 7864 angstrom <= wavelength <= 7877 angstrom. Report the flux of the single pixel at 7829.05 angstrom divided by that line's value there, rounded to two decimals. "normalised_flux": 1.02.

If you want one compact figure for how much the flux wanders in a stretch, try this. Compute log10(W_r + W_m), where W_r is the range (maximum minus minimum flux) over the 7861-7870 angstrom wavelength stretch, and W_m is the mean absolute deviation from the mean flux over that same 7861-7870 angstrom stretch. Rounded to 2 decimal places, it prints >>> -0.85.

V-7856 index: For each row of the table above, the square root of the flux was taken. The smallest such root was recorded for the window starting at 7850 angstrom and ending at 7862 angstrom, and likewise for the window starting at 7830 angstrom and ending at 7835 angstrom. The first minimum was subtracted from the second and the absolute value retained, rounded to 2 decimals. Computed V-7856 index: 0.02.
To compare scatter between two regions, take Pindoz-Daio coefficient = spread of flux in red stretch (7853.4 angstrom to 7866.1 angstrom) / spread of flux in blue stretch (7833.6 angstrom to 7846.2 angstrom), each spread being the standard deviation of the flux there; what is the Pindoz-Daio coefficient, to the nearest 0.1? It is 0.8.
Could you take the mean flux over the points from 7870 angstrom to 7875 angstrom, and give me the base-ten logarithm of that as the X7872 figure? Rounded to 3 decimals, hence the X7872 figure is 0.808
